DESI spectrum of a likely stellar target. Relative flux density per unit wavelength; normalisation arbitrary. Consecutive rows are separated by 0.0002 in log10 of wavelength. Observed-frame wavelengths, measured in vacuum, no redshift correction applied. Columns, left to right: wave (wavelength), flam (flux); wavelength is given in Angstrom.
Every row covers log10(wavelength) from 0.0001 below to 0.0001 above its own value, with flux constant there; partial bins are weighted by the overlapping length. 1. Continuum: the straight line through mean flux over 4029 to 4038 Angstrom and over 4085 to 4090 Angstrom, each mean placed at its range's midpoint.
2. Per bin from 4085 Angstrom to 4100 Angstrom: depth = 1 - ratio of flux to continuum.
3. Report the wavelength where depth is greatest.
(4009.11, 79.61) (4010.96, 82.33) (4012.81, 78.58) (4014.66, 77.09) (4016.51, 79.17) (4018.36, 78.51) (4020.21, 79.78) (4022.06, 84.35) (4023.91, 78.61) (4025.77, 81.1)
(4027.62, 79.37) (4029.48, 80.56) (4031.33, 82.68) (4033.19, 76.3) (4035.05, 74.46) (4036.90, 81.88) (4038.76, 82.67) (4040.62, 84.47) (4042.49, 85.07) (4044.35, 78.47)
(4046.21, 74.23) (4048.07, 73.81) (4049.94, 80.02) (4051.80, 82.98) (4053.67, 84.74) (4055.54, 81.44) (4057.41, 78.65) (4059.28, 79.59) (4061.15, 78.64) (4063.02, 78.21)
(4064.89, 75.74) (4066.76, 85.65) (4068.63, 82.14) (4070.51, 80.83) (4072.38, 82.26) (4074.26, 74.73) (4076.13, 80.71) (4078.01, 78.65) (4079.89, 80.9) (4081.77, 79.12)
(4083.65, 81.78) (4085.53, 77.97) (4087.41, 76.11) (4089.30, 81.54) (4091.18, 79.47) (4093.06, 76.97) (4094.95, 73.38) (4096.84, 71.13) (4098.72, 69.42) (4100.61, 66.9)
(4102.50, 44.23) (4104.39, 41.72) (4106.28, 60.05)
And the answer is 4098.72 Angstrom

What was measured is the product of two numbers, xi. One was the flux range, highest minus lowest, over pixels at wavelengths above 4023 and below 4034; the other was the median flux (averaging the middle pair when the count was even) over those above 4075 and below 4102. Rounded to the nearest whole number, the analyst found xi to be 500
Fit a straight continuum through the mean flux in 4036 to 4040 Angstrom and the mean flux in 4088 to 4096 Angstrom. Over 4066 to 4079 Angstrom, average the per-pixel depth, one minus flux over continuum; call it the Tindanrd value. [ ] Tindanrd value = -0.016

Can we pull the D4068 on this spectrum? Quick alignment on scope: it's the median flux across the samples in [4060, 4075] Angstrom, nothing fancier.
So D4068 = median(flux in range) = 79.7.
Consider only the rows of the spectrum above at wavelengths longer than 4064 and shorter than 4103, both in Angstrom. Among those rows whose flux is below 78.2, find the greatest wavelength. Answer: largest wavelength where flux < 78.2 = 4102.50 Angstrom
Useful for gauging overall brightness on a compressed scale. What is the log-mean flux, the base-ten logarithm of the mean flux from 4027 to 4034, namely 1.90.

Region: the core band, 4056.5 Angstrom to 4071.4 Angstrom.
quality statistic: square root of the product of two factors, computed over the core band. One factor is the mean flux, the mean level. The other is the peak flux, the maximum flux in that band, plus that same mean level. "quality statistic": 115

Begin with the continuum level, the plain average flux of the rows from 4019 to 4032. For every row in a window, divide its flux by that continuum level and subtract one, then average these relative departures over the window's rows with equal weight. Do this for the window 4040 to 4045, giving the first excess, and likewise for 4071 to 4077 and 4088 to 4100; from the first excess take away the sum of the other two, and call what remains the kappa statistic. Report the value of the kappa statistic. 0.11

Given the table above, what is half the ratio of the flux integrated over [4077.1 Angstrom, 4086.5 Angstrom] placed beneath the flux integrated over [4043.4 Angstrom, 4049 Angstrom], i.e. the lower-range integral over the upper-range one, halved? 0.28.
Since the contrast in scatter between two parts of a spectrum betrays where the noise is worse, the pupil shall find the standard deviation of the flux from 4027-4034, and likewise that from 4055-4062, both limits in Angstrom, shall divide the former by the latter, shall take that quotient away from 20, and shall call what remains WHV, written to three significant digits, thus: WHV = 18.0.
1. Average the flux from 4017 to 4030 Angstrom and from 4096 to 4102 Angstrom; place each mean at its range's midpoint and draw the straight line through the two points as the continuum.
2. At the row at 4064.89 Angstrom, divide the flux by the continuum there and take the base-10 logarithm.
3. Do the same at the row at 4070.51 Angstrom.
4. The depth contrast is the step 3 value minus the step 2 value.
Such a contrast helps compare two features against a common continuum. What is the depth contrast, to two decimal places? 0.03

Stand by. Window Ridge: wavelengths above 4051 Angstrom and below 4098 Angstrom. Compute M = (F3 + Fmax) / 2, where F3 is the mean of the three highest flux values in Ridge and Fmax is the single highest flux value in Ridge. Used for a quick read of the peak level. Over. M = 85.1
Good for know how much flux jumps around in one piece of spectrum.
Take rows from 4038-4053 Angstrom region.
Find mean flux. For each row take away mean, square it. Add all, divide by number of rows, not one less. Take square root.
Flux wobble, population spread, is 4.11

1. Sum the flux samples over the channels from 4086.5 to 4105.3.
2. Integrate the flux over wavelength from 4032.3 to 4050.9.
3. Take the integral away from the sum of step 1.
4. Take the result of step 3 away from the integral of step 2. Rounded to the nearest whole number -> 2265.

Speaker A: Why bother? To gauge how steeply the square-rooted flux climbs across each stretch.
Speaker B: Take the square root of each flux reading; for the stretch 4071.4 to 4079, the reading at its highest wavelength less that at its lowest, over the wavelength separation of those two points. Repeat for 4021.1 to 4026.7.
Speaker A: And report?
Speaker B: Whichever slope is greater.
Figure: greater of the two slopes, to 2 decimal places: -0.04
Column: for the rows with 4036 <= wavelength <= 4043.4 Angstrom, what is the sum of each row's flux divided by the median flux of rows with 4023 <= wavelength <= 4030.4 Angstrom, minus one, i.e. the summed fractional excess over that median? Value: 0.18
